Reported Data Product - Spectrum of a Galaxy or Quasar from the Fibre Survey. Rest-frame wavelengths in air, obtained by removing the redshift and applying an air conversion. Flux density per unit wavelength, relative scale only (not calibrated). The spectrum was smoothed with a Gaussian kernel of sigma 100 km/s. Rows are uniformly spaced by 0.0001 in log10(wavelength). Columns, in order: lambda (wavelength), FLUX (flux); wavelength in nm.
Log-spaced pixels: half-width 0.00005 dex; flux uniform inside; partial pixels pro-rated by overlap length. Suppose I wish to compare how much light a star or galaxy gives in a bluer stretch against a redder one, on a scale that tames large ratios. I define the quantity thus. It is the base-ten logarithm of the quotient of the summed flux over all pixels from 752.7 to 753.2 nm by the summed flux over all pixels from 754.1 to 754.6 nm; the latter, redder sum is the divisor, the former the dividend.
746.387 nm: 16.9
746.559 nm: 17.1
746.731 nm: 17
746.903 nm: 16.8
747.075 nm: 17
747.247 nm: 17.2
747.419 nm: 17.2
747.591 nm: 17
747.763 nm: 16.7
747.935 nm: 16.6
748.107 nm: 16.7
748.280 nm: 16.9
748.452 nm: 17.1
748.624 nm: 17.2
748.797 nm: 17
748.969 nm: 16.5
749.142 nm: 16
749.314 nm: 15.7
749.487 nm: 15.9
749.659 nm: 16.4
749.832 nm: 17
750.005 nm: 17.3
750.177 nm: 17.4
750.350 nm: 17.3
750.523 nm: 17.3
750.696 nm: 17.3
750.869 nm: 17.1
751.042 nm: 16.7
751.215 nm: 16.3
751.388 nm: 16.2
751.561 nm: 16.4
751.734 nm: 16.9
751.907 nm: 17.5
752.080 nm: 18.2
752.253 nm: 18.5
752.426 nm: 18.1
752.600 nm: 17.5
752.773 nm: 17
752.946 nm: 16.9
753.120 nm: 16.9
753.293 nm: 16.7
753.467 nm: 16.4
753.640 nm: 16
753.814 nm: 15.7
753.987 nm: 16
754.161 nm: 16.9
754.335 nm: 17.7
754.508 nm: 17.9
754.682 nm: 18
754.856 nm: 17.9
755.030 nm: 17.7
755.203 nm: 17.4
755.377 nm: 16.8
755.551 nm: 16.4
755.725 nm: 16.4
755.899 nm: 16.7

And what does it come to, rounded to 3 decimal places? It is -0.014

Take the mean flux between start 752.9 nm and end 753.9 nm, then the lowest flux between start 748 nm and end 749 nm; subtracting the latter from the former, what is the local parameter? -0.1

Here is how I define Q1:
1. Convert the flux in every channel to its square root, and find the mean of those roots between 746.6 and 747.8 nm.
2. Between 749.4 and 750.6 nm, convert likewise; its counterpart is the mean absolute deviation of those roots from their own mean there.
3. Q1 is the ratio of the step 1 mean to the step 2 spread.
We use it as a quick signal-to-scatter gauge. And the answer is 74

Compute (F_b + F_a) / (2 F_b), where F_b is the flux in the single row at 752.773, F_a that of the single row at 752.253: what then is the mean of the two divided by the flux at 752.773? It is 1.044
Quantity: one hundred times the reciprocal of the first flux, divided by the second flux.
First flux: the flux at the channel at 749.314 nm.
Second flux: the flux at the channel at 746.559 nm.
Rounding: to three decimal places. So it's 0.372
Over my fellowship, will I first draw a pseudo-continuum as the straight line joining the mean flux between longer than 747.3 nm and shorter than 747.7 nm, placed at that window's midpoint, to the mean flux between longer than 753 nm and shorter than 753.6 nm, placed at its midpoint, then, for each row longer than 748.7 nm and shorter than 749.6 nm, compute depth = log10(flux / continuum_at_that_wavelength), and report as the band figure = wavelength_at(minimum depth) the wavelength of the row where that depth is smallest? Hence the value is 749.314 nm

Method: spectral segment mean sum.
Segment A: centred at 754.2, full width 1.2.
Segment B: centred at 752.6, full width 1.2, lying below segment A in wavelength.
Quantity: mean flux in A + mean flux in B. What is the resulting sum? 34.5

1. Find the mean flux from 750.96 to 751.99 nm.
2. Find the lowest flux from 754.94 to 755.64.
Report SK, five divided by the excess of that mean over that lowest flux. 19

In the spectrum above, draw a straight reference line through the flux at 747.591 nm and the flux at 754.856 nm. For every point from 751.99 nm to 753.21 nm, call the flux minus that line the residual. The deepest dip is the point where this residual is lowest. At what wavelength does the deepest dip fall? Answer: 753.120 nm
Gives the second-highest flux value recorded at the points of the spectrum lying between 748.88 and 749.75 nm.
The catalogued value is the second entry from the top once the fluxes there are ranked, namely 16.4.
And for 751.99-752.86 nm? 18.2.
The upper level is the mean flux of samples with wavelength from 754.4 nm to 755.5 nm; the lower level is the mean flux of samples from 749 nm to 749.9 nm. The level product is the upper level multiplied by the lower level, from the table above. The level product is 285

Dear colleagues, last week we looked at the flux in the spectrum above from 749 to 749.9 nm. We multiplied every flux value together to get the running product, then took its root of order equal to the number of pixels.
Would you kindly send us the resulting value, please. 16.2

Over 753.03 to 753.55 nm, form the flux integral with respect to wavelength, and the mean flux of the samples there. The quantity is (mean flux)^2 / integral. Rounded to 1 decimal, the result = 32.0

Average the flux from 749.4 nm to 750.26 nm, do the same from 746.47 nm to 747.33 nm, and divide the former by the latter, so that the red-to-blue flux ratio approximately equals 0.99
